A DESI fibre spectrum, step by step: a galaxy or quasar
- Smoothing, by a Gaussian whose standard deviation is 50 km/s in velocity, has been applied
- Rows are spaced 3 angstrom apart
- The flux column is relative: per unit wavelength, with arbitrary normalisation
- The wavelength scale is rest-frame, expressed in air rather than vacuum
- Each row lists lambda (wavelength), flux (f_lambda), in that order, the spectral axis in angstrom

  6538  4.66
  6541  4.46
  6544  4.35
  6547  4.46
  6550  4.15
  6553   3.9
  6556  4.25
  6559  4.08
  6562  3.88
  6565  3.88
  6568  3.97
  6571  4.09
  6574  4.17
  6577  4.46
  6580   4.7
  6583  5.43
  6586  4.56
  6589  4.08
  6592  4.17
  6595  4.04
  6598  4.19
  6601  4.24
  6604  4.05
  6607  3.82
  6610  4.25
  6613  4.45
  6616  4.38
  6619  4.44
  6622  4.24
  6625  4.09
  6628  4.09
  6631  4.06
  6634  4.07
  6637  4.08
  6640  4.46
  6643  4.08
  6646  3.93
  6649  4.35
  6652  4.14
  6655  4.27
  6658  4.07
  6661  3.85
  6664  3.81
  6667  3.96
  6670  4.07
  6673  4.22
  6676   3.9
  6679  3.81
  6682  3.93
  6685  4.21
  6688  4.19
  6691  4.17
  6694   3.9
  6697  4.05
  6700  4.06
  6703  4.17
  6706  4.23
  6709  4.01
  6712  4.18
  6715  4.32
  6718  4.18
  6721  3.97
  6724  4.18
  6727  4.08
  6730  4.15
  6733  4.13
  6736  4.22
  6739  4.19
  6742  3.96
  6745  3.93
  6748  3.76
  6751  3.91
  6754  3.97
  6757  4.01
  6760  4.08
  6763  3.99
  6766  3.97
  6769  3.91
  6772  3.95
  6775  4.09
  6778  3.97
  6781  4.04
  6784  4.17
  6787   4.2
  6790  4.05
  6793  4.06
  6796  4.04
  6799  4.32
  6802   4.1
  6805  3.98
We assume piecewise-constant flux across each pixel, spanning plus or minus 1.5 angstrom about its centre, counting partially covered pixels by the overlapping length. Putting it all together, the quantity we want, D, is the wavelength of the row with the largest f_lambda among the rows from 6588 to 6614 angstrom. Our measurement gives 6613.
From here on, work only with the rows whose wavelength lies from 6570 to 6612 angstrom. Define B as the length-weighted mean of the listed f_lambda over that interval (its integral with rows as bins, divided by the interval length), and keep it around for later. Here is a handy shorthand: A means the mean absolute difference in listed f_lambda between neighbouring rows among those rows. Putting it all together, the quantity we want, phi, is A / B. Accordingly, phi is 0.071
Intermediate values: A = 0.30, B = 4.31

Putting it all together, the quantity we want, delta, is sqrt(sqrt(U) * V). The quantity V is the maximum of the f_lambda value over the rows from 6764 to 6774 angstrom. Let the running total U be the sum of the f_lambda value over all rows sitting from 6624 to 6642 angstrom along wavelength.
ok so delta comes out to 4.4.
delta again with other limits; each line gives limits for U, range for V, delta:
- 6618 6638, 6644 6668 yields 4.8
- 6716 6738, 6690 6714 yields 4.8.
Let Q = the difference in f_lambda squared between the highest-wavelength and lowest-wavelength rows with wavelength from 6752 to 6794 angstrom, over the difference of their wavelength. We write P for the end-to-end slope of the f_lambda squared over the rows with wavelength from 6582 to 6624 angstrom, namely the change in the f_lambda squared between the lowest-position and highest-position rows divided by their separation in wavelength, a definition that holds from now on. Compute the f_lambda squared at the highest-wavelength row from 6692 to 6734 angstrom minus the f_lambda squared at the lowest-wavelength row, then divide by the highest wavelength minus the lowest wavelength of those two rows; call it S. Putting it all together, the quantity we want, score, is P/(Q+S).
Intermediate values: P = -0.295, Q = 0.02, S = 0.05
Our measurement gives -4.5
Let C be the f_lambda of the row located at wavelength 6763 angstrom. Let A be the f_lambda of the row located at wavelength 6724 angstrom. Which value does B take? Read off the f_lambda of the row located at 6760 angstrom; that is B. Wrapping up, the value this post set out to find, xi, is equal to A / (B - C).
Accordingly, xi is 46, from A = 4.18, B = 4.08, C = 3.99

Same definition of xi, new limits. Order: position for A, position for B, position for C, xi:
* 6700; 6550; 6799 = -24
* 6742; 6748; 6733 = -11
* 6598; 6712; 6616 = -21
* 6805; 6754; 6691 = -20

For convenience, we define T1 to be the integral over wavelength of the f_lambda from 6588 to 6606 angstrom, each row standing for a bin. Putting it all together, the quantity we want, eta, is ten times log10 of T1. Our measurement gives 18.70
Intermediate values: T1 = 74.2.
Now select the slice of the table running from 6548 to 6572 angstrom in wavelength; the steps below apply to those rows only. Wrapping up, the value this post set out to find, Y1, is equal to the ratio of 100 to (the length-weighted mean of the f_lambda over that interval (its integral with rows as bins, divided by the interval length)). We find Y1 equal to 24.8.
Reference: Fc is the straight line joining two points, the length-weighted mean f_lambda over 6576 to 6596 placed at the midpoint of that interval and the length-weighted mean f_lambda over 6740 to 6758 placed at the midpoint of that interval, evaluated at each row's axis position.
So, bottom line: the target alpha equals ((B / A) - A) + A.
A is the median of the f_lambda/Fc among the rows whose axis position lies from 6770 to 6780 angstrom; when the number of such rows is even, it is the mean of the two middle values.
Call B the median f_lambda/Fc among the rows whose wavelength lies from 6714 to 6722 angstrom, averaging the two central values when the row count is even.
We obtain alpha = 1.00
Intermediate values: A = 1.04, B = 1.04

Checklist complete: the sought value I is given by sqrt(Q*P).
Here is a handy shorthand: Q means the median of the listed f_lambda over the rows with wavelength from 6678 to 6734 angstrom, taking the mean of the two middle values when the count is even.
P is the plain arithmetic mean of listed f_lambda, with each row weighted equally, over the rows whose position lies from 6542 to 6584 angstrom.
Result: 4.21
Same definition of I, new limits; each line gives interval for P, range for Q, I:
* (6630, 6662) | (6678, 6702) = 4.09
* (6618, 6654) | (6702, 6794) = 4.11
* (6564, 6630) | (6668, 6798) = 4.16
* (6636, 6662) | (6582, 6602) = 4.16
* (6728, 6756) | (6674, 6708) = 4.04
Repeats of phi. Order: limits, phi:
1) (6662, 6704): 0.034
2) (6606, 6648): 0.038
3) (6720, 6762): 0.024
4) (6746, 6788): 0.020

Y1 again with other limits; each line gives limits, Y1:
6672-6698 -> 24.8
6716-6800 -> 24.7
